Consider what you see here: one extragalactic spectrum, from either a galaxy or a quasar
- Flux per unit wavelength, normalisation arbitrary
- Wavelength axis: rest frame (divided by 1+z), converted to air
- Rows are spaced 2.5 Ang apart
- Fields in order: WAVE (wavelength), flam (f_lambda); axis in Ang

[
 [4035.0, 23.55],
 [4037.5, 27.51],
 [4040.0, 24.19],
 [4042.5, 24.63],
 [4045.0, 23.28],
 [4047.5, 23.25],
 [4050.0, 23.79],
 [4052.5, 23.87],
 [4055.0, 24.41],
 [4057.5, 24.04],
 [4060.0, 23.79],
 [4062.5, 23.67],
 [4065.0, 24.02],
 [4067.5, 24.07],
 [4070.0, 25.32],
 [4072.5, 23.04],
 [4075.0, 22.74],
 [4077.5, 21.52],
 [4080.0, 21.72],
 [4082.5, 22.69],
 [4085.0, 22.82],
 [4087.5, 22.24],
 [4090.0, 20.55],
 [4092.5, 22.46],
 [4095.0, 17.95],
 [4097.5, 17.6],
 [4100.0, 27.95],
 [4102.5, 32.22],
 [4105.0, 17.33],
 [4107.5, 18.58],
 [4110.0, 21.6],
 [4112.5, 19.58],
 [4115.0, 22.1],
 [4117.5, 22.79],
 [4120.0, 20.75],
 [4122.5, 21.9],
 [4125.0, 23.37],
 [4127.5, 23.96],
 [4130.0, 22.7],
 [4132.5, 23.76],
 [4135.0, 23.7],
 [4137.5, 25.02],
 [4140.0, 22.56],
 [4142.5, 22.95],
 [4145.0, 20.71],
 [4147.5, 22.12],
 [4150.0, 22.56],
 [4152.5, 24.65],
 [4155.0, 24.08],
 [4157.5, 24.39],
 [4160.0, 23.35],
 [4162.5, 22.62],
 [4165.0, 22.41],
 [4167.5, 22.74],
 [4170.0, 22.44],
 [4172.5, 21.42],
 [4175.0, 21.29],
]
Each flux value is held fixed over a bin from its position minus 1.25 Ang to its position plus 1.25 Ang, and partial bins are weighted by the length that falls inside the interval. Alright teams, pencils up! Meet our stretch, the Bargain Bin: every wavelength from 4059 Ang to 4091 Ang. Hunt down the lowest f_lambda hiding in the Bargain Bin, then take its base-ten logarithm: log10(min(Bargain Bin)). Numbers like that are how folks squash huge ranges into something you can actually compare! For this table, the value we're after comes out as 1.31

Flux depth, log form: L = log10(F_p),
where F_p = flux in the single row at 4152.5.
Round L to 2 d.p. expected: 1.39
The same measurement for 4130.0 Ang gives 1.36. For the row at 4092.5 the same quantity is 1.35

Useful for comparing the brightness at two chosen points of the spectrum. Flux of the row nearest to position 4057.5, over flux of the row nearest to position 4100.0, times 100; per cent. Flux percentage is 86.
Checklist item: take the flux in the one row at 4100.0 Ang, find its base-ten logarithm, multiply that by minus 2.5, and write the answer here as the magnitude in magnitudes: -3.62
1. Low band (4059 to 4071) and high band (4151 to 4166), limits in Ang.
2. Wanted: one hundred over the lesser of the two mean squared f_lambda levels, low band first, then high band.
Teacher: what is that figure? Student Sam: 0.180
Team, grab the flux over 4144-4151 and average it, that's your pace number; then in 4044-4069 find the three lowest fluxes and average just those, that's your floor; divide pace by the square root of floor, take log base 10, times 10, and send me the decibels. 6.5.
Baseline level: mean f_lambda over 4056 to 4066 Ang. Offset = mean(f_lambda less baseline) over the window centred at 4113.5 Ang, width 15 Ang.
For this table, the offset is -3.0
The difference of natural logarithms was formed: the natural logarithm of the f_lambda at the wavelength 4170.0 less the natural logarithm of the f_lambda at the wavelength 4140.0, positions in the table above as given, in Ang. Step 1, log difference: -0.01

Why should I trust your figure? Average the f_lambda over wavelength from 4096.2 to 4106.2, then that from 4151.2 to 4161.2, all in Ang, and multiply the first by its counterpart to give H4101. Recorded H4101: 573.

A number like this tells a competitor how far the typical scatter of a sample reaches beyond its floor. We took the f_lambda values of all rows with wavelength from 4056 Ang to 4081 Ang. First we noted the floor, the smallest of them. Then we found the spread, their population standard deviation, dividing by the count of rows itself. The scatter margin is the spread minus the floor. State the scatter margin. -20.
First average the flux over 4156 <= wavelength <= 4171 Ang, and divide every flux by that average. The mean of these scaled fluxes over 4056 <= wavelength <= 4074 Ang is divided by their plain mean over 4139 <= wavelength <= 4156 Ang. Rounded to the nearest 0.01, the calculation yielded 1.05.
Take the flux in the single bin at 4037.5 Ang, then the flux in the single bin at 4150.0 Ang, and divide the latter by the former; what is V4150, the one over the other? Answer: 0.82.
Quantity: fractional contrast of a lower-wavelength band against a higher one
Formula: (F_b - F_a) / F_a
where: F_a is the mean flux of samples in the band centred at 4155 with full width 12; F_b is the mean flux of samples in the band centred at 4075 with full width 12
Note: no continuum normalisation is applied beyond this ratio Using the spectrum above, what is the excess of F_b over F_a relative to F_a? -0.04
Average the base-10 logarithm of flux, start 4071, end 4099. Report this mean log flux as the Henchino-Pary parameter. 1.33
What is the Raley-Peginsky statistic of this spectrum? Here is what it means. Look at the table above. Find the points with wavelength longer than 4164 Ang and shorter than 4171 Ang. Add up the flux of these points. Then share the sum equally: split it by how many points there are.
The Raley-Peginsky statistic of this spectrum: 22.5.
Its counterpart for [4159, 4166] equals 22.8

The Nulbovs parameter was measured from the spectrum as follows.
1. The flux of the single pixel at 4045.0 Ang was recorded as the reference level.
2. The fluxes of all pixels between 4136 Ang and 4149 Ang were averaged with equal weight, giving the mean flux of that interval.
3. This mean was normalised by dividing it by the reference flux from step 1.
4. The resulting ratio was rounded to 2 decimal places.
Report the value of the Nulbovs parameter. 0.97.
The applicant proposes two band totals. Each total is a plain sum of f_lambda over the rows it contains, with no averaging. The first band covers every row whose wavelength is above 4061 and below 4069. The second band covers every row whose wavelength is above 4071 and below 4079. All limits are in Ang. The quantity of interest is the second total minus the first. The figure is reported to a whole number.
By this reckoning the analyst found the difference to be -4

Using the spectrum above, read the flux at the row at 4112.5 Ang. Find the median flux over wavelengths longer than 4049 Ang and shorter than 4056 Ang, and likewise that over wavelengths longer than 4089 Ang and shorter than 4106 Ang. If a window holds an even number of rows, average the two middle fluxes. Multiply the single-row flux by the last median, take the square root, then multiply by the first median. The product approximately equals 479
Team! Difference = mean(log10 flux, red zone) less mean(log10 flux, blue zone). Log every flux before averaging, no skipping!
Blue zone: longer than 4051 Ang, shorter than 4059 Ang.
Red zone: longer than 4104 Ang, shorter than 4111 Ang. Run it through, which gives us -0.10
